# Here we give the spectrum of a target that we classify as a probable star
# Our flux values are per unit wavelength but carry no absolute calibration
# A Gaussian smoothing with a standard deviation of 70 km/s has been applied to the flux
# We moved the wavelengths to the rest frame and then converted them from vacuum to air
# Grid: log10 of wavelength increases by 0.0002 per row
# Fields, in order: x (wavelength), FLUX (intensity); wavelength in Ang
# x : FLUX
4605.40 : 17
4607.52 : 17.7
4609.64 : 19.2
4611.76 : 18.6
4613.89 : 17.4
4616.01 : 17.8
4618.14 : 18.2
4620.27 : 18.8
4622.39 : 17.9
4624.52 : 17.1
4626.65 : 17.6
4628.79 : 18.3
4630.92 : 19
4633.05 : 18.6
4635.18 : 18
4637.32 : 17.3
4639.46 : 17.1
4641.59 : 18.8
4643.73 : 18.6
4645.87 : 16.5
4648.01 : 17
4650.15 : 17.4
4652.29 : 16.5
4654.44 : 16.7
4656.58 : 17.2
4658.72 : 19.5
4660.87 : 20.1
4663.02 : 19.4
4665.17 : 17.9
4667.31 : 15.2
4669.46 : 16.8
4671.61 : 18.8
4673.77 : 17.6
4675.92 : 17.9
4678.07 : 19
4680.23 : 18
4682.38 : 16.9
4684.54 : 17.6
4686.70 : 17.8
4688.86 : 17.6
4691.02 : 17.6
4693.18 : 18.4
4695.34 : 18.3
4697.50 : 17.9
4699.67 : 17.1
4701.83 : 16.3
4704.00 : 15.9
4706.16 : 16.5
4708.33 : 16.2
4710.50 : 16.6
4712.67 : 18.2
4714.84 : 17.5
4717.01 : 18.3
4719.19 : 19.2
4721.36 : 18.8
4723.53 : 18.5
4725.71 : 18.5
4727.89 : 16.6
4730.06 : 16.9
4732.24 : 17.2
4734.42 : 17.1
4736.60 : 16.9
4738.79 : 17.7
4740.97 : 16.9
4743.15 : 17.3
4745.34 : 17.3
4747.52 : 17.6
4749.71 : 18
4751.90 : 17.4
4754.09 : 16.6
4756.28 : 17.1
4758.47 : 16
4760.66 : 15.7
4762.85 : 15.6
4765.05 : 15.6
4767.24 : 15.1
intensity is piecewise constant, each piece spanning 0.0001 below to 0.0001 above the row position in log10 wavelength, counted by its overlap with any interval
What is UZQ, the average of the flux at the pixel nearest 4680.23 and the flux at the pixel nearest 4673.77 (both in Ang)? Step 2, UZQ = 17.8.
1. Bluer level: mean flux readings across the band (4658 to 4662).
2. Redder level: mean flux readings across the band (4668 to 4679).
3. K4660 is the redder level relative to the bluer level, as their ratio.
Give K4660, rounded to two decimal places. 0.91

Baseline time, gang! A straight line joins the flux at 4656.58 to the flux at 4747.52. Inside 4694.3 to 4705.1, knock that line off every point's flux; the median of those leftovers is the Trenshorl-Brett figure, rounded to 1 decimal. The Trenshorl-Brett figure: -0.3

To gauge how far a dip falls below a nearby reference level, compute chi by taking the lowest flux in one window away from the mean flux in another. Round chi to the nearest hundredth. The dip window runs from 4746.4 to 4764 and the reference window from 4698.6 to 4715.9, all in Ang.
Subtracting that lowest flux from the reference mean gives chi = 1.19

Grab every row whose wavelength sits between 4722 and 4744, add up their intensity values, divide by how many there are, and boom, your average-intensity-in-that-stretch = 17.4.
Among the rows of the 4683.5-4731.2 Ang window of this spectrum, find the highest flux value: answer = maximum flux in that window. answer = 19.2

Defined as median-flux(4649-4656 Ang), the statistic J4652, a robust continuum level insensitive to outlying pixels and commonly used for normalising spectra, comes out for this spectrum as 16.7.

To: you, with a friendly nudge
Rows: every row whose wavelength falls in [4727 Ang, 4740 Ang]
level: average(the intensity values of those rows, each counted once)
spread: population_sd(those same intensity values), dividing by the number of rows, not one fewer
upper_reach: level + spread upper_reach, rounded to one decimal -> 17.4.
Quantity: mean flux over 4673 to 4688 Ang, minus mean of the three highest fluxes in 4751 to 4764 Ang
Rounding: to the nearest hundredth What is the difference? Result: 0.80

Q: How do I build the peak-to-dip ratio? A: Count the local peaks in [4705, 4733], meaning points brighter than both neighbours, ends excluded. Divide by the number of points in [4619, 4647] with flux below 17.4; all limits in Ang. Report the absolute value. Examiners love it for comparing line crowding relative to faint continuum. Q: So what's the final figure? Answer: 0.50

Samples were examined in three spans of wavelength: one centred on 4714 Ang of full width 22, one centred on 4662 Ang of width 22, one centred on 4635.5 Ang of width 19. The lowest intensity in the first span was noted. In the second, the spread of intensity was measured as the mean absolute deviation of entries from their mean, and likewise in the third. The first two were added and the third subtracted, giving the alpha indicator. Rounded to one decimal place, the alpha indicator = 16.7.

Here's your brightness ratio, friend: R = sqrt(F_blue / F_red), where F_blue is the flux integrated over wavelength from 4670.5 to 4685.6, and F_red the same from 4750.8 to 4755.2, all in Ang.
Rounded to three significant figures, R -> 1.91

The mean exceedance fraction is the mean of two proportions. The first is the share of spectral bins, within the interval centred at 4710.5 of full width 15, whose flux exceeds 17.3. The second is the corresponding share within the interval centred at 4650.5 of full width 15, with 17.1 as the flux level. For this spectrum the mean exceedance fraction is 0.43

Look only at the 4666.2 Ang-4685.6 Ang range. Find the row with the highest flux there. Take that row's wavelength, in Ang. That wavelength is 4678.07 Ang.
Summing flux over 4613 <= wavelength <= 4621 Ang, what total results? 72.2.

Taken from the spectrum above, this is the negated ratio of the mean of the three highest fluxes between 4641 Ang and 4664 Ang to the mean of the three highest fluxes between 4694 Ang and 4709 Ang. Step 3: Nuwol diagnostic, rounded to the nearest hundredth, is -1.11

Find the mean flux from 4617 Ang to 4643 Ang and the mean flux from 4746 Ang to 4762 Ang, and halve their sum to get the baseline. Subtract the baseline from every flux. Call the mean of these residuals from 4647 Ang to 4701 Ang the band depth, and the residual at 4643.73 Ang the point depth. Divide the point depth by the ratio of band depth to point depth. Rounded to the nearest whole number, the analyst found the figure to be 4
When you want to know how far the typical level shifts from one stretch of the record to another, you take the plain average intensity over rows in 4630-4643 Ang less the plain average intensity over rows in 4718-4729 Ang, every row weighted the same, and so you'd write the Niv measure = -0.2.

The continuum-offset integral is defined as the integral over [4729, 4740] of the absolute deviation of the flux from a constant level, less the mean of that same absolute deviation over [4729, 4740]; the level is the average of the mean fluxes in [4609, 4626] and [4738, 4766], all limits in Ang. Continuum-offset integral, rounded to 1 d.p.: 4.0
